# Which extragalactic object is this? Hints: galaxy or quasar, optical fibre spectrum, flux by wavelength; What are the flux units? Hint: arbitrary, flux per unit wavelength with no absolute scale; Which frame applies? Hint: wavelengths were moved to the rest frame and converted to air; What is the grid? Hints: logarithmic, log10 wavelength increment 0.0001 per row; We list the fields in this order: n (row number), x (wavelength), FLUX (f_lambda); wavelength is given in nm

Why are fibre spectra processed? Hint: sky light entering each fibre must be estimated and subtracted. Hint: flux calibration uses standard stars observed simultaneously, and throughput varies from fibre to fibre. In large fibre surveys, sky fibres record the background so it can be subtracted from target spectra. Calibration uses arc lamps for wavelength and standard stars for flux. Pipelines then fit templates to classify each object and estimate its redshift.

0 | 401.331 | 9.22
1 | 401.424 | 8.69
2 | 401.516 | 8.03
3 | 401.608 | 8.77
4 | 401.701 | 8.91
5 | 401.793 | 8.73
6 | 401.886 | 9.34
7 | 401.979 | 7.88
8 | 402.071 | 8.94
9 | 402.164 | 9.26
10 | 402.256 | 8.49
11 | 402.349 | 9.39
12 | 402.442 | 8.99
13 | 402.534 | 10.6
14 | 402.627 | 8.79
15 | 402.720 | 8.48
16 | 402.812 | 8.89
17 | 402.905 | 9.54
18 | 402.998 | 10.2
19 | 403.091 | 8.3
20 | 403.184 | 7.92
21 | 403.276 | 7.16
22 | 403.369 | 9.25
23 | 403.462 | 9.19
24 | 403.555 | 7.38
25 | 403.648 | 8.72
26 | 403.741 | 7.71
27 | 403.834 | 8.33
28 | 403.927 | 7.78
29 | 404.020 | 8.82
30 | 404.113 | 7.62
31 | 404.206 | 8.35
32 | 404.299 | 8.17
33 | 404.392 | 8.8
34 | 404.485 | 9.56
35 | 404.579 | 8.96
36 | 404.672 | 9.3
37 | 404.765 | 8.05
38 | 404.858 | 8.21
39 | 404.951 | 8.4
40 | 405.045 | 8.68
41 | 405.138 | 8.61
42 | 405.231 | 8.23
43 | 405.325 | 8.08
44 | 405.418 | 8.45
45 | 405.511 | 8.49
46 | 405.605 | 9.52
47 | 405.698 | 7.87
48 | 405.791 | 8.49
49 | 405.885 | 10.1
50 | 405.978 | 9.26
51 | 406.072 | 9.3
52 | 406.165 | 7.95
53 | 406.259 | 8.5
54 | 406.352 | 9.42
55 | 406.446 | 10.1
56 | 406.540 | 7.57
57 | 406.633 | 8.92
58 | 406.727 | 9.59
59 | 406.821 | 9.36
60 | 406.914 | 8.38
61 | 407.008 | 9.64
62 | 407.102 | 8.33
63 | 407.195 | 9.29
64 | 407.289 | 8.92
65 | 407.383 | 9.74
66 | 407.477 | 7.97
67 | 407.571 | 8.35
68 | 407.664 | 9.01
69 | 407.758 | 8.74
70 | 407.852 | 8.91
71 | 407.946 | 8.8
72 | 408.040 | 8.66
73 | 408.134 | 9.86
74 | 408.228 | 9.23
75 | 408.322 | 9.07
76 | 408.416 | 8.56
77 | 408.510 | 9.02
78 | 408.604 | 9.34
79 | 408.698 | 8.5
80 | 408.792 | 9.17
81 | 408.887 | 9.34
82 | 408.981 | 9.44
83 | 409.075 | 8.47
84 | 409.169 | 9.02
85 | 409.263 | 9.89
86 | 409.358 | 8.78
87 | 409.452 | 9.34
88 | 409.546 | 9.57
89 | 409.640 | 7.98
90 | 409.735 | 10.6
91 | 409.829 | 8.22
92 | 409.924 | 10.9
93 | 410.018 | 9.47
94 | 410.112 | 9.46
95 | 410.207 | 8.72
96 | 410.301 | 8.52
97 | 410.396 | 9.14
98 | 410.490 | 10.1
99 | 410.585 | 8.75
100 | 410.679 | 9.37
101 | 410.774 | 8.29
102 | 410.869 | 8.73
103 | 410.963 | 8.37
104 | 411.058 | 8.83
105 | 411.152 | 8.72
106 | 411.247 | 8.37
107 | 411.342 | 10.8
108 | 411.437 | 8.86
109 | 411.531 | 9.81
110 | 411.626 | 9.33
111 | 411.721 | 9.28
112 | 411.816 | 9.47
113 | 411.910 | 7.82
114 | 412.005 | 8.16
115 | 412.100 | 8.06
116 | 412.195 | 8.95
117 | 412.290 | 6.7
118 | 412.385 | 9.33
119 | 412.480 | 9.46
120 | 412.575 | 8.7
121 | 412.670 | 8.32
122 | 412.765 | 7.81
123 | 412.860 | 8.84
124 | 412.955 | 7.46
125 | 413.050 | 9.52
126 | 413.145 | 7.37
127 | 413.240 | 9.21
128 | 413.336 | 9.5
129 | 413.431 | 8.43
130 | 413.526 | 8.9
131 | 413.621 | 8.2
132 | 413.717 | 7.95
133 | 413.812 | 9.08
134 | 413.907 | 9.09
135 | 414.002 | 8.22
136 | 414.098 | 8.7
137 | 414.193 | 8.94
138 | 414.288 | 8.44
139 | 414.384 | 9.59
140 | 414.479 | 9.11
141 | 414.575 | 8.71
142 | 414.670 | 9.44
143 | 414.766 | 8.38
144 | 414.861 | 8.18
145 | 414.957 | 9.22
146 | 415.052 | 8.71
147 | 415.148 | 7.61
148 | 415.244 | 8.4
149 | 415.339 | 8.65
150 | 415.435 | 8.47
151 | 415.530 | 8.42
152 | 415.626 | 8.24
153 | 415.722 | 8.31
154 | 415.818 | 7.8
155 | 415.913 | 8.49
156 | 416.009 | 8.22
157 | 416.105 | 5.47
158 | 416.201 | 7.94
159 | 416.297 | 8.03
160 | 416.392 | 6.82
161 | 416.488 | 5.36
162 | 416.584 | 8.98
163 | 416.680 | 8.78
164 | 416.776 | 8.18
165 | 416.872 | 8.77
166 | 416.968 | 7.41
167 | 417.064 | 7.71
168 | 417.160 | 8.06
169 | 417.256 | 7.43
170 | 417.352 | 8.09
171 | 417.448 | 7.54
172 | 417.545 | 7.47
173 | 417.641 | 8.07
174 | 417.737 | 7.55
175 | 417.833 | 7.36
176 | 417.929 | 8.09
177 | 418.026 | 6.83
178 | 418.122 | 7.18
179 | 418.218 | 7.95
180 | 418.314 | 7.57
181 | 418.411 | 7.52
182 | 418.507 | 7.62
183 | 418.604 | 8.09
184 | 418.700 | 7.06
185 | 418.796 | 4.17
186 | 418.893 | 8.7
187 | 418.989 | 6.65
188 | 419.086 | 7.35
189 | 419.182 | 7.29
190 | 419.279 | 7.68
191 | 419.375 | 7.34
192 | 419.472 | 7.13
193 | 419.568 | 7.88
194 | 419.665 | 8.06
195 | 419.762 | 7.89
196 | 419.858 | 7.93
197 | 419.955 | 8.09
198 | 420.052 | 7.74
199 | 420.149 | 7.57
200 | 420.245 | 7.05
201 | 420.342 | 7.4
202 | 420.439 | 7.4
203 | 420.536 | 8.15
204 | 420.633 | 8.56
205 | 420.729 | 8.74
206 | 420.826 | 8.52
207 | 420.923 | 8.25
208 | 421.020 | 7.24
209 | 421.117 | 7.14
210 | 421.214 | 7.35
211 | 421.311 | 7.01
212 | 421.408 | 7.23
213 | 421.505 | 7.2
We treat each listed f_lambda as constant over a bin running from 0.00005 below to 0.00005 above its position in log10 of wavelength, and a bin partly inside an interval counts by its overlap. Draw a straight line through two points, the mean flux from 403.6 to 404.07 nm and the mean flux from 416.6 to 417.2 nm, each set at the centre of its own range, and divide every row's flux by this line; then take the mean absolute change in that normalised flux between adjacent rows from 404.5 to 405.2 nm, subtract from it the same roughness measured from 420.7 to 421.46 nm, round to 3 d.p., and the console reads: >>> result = 0.005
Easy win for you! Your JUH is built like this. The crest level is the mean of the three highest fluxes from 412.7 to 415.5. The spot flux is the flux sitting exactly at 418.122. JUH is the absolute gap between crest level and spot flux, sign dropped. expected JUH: 2.4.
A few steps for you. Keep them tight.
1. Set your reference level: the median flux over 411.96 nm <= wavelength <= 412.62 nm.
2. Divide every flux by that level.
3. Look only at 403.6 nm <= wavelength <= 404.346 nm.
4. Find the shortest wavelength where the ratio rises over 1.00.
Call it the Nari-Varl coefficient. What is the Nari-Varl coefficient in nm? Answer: 403.648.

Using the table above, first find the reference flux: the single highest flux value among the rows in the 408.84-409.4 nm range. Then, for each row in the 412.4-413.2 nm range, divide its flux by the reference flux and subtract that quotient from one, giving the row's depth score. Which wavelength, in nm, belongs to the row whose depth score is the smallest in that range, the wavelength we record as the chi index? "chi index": 413.050 nm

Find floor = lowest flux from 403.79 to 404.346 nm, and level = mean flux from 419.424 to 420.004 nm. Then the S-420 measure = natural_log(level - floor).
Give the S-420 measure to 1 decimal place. -1.6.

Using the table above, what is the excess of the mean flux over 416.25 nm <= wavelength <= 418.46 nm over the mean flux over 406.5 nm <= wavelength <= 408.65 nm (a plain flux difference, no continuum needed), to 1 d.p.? -1.2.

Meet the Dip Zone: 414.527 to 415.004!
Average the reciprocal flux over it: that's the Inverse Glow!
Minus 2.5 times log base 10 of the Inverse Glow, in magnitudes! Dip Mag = 2.36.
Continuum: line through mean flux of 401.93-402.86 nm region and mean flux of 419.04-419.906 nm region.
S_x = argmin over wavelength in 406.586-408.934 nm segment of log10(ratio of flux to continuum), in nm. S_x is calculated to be 407.477 nm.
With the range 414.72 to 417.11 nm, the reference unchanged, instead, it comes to 416.488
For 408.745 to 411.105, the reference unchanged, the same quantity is 409.640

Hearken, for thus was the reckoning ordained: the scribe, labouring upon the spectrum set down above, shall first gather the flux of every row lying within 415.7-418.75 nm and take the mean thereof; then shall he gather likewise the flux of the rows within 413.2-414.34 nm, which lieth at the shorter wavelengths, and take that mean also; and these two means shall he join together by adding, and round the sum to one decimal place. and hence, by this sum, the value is 16.4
